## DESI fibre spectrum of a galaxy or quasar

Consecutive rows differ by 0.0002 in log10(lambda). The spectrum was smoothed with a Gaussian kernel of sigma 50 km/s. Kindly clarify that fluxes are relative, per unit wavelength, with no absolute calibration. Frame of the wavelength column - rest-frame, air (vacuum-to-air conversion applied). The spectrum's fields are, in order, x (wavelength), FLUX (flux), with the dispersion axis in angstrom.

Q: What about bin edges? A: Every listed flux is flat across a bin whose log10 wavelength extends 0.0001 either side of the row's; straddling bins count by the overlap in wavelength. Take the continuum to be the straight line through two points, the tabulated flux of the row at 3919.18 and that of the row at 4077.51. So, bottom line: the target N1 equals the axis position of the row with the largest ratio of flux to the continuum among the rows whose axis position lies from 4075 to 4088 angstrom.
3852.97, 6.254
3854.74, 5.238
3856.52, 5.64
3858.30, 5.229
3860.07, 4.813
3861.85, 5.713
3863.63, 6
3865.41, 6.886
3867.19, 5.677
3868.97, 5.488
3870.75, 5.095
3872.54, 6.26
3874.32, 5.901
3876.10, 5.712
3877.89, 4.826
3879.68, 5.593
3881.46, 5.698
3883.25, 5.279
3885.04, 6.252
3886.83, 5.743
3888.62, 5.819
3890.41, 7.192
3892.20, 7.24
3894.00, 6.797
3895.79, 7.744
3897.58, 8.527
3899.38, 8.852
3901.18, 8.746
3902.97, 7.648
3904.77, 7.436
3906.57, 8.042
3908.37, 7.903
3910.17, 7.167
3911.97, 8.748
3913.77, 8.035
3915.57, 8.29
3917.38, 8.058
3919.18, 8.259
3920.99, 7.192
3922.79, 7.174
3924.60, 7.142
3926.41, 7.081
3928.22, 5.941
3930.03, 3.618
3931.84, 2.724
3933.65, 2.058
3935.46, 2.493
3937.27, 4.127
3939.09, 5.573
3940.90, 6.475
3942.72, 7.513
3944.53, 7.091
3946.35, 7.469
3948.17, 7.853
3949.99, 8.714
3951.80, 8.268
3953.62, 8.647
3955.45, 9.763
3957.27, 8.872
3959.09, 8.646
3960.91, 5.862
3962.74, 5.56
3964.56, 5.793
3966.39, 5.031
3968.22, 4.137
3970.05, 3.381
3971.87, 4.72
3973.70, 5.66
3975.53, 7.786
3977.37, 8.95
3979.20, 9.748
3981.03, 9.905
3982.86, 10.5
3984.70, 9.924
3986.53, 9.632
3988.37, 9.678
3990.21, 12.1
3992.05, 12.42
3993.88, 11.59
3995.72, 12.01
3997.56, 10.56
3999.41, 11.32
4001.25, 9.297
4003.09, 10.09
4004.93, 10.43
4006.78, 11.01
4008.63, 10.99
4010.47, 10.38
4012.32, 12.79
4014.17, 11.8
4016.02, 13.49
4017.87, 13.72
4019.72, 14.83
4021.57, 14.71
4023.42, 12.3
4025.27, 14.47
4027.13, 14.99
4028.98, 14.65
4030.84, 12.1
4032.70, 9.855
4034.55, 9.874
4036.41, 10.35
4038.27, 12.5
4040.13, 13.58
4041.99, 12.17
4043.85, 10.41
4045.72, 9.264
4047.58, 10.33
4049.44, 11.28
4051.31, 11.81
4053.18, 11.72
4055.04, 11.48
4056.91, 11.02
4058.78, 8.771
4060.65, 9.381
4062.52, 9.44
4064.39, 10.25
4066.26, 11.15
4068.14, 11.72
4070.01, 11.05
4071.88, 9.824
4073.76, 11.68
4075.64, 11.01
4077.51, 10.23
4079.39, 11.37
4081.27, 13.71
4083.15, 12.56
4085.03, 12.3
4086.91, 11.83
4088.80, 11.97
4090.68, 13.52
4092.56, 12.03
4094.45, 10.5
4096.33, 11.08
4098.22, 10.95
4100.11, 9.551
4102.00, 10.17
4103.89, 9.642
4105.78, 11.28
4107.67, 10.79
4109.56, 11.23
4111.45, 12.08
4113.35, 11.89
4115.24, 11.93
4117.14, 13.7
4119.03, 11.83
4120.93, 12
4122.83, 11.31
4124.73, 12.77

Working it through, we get 4081.27 angstrom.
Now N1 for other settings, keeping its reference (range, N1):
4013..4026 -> 4019.72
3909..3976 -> 3955.45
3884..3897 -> 3895.79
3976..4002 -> 3992.05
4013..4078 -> 4027.13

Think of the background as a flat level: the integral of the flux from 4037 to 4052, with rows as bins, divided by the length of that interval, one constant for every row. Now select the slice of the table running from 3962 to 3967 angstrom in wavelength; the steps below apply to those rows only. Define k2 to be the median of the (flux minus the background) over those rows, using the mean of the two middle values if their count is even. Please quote -5.8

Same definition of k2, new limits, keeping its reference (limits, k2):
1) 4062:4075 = -0.3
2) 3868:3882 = -5.7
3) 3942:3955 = -3.5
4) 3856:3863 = -6.0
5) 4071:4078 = -0.8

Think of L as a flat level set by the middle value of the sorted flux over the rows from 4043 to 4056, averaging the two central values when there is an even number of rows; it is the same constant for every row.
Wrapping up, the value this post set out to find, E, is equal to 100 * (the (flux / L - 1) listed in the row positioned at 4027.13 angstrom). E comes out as 33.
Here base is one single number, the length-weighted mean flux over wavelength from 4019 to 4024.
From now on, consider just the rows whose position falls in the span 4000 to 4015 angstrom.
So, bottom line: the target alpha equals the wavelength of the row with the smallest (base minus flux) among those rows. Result 4012.32 angstrom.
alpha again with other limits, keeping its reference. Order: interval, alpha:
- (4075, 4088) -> 4081.27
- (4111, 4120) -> 4117.14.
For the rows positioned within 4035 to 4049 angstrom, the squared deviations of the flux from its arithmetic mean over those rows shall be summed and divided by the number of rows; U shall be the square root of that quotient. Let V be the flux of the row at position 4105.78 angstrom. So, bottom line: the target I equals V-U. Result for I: 9.9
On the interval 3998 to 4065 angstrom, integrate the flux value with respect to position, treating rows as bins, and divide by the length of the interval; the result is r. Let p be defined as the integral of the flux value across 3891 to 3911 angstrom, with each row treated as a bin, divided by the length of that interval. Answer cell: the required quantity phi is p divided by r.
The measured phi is 0.68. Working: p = 8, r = 11.6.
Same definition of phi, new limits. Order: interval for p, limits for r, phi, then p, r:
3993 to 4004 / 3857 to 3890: 1.90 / 11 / 5.7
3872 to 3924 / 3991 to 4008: 0.65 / 7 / 11.0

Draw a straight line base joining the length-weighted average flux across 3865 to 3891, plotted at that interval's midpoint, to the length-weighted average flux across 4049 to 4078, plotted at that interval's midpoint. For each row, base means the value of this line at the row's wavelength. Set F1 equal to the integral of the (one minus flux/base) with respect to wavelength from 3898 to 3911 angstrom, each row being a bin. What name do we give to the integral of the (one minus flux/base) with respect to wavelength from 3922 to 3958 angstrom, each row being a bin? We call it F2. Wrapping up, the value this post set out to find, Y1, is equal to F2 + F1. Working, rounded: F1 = -3.0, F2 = 5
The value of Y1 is 2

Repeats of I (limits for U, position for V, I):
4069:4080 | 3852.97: 5.6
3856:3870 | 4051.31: 11.2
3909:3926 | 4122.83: 10.7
